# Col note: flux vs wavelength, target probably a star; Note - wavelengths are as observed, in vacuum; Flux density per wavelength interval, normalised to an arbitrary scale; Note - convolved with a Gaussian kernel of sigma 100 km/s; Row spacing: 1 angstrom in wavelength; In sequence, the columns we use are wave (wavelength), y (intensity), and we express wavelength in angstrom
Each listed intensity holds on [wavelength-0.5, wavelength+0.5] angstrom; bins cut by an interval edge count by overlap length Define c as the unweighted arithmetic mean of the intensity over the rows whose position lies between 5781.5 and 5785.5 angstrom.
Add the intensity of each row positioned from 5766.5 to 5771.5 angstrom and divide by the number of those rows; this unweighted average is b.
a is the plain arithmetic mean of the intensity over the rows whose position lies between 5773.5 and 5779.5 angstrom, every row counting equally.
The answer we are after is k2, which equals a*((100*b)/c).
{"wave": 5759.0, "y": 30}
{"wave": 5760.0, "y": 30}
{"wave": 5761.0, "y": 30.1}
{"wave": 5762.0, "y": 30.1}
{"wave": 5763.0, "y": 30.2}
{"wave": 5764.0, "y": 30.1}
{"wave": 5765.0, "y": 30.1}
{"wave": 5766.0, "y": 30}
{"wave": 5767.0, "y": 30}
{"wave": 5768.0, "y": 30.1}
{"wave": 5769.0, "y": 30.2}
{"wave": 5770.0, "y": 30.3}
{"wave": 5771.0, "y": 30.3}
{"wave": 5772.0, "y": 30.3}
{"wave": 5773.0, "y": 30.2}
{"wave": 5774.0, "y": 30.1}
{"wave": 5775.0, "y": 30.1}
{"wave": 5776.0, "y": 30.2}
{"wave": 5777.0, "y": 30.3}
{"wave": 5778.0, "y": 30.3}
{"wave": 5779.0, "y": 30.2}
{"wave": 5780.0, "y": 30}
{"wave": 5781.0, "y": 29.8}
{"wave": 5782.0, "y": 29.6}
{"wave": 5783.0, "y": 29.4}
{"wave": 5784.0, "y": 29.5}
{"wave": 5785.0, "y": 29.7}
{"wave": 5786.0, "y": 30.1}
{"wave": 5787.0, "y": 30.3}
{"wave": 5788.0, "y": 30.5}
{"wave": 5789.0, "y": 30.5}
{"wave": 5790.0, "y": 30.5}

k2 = 3084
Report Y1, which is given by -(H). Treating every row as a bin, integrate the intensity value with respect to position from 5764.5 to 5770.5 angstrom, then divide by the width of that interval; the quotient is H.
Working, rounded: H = 30.1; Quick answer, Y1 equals -30.1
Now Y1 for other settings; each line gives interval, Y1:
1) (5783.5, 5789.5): -30.1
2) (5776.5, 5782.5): -30.0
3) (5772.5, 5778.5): -30.2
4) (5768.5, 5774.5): -30.2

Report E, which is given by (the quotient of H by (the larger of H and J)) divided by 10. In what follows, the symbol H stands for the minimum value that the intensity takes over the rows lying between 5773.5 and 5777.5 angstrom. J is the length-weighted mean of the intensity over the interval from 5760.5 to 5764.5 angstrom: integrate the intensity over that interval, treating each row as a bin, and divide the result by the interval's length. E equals 0.0999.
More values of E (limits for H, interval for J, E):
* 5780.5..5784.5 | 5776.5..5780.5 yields 0.0974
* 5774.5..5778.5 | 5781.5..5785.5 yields 0.1000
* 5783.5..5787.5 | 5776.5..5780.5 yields 0.0977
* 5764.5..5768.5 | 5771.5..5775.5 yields 0.0994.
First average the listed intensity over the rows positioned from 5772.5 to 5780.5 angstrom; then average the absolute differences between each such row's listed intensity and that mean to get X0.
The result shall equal 0.08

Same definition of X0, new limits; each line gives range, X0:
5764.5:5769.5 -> 0.06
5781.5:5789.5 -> 0.40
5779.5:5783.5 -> 0.20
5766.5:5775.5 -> 0.09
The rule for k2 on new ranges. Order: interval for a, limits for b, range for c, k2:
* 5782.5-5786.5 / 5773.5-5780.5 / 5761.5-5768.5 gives 2976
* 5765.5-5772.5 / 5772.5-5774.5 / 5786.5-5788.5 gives 2992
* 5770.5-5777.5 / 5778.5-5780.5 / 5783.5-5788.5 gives 3029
